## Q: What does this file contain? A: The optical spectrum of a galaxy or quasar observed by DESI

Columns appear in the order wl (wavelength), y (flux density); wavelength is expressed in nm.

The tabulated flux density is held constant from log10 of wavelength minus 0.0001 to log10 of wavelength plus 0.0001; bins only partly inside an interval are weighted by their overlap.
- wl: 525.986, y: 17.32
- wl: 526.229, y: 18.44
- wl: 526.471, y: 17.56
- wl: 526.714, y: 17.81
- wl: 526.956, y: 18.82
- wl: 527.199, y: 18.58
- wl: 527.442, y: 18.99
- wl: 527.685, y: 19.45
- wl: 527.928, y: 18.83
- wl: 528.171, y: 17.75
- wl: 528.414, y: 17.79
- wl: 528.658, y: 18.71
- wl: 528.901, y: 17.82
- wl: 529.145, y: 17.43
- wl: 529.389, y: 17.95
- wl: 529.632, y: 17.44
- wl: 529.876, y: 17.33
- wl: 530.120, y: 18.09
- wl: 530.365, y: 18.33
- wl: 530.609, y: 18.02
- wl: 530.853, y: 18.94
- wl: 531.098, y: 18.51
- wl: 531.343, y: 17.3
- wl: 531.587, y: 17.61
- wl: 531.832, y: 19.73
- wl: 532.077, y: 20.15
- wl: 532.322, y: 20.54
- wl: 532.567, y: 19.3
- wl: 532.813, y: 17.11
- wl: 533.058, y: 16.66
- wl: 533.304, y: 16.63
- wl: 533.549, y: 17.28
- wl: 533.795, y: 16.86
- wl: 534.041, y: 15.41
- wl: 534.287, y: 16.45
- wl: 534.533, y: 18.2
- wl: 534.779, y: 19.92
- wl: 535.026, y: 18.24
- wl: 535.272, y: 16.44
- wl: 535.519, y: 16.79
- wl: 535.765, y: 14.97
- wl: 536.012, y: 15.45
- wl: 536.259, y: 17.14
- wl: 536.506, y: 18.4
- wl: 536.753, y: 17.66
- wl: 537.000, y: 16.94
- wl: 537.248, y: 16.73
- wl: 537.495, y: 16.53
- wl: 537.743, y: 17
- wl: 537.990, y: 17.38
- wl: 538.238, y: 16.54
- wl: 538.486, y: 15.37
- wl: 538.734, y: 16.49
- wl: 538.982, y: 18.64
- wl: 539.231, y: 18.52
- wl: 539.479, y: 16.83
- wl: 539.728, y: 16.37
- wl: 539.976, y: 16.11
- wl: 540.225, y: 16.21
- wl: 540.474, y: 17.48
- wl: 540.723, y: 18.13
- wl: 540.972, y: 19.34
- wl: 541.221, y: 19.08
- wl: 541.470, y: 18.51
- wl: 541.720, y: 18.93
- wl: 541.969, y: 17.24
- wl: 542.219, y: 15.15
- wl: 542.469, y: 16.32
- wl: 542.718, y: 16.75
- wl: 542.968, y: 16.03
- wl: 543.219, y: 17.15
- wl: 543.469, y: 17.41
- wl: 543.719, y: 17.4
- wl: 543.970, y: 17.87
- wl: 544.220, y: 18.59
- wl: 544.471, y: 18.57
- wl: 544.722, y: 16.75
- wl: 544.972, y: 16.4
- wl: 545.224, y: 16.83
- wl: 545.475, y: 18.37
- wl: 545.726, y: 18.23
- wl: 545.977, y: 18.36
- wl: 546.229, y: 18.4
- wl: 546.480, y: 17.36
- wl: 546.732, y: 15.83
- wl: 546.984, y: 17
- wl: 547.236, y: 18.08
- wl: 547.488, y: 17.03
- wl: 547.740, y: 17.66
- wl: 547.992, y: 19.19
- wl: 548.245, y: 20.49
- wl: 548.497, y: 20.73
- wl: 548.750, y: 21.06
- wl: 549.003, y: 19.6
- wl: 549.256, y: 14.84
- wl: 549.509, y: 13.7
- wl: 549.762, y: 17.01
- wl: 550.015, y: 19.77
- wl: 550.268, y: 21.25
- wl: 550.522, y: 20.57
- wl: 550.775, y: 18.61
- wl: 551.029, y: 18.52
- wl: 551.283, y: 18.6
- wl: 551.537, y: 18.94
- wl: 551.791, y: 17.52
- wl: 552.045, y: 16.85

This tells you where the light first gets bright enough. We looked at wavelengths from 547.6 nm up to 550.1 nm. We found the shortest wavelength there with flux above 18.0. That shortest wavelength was 547.992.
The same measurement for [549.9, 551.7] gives 550.015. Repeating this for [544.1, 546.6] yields 544.220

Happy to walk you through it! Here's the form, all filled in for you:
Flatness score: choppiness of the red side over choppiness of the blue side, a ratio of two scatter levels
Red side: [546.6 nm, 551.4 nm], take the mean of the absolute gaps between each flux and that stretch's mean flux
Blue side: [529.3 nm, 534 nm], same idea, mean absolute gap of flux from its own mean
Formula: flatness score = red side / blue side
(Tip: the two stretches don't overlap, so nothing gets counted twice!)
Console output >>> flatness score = 1.81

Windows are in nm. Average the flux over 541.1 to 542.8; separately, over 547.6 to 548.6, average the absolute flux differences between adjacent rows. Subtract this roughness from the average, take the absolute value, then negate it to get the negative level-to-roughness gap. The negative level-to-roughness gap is -16.4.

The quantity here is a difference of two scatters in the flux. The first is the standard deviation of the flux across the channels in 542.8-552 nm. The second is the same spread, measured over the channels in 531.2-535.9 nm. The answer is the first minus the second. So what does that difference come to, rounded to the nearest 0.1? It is 0.1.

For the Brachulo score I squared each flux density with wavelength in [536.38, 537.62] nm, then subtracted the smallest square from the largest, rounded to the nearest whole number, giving 65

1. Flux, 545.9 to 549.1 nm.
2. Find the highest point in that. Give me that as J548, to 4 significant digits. 21.06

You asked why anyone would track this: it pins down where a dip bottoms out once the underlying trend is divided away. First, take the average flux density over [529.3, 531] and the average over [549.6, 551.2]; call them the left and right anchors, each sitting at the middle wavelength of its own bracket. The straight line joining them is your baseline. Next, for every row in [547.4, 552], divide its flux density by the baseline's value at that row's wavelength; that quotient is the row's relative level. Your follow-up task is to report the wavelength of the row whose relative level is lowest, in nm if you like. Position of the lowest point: 549.509 nm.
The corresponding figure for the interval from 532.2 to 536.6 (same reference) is 535.765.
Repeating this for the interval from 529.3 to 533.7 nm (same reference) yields 533.304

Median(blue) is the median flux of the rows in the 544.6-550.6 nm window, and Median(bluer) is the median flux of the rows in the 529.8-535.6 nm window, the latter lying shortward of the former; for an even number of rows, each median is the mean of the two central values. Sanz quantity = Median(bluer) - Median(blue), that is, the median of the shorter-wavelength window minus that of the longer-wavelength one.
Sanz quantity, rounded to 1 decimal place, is -0.3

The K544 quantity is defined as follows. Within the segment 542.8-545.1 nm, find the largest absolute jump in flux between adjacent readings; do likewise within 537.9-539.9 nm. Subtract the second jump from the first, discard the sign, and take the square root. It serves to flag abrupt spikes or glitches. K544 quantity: 0.6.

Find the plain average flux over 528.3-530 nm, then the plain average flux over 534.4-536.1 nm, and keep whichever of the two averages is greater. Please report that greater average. 17.8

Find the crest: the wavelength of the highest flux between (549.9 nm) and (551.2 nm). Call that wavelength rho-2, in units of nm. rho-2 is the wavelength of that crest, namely 550.268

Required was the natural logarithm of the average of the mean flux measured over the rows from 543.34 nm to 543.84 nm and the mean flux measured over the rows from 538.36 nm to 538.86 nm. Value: 2.81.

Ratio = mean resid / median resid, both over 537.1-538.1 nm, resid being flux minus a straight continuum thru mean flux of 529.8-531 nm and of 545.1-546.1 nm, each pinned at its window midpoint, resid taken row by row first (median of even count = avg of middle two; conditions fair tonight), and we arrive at 1.0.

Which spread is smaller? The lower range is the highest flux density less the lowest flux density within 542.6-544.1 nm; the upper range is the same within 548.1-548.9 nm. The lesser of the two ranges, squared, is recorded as 0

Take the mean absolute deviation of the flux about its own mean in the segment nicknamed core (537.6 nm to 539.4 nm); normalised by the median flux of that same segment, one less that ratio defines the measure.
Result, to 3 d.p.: 0.947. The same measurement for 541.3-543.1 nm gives 0.937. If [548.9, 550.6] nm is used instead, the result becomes 0.872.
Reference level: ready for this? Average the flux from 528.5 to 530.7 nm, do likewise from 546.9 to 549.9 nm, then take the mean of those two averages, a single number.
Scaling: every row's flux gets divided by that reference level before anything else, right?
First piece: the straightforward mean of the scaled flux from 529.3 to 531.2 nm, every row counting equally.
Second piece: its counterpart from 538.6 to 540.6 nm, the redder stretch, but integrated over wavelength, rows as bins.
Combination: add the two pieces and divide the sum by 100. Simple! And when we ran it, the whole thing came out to 0.0290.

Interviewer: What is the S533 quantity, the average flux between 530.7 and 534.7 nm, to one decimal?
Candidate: 17.9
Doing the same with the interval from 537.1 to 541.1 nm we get 17.1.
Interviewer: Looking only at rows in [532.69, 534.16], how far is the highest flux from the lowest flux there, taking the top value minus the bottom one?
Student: 1.9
